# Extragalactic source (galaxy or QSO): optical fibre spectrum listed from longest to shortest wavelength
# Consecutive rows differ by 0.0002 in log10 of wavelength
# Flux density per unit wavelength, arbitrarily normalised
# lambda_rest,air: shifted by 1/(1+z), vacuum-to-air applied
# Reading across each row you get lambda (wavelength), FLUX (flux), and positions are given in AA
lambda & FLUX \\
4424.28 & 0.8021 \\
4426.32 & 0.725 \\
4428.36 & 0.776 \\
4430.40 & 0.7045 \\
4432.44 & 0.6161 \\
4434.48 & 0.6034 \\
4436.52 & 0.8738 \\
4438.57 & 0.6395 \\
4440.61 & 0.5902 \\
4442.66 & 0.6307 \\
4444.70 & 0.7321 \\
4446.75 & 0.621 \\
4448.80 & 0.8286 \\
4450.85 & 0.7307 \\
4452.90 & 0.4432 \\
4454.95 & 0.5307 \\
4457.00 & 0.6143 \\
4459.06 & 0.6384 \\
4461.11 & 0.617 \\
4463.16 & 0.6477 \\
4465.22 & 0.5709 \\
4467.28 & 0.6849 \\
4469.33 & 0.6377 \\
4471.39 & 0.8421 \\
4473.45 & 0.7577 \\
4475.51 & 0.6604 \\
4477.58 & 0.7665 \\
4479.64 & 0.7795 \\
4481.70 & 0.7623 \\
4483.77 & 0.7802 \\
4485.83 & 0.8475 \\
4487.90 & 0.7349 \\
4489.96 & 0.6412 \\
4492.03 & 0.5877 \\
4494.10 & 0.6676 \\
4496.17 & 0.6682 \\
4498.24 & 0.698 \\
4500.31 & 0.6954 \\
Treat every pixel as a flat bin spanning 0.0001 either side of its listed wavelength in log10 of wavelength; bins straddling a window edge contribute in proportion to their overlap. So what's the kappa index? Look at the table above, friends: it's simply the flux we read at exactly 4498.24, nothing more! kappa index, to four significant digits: 0.6980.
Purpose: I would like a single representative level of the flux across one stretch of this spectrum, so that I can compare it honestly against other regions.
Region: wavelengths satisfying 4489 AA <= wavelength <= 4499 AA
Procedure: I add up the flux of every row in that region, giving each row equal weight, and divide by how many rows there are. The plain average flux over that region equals 0.65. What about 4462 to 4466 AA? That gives 0.61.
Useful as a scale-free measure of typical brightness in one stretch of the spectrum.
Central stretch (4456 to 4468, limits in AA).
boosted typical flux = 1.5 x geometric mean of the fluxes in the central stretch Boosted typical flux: 0.94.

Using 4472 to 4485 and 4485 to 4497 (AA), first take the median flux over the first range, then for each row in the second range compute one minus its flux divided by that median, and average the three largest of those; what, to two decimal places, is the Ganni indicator 0.17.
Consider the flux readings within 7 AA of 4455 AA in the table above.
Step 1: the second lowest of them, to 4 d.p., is 0.5307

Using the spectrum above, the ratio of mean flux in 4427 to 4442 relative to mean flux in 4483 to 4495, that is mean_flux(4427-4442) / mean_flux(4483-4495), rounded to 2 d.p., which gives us 0.97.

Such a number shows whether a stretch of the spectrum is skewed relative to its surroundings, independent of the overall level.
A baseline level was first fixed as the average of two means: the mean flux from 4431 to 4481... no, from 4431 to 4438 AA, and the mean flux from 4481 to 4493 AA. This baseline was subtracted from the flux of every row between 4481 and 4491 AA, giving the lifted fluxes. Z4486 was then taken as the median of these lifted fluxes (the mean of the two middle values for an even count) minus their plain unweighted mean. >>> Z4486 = 0.009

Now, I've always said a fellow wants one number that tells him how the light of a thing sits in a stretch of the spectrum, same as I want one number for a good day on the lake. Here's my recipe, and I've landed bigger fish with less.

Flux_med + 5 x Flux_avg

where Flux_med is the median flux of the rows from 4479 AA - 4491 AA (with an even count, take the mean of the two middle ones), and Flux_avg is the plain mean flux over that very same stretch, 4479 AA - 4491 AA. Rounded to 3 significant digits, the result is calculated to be 4.56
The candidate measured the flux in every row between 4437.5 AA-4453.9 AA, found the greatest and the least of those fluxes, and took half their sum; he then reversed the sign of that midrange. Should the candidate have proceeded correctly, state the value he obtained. -0.636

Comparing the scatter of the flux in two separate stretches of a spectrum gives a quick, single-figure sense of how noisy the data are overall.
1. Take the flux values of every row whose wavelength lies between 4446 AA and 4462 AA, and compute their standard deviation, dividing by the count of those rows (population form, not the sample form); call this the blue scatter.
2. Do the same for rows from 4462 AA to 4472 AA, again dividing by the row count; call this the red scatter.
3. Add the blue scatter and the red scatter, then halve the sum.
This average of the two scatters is 0.10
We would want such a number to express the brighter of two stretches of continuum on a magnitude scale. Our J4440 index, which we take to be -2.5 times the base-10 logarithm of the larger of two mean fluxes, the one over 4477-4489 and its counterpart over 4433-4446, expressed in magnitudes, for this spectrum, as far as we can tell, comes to 0.272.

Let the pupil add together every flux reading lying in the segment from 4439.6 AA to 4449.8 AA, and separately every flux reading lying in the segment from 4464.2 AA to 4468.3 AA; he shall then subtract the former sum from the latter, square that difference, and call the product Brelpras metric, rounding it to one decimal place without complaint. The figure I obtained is 4.6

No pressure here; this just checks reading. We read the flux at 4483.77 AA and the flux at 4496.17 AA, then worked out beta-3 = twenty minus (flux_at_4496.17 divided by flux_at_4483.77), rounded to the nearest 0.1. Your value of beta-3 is 19.1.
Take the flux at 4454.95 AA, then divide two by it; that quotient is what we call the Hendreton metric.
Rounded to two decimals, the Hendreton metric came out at 3.77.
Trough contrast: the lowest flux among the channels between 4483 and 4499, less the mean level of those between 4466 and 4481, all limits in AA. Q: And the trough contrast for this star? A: -0.14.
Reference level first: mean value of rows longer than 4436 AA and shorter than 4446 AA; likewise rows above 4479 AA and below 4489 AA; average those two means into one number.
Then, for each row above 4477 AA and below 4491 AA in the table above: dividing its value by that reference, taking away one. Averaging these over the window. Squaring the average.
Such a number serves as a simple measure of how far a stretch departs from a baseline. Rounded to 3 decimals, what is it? 0.001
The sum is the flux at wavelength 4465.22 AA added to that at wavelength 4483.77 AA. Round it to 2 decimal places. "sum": 1.35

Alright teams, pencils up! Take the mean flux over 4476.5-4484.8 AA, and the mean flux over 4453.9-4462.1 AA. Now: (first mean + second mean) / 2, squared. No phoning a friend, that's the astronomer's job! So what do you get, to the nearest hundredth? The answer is 0.47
